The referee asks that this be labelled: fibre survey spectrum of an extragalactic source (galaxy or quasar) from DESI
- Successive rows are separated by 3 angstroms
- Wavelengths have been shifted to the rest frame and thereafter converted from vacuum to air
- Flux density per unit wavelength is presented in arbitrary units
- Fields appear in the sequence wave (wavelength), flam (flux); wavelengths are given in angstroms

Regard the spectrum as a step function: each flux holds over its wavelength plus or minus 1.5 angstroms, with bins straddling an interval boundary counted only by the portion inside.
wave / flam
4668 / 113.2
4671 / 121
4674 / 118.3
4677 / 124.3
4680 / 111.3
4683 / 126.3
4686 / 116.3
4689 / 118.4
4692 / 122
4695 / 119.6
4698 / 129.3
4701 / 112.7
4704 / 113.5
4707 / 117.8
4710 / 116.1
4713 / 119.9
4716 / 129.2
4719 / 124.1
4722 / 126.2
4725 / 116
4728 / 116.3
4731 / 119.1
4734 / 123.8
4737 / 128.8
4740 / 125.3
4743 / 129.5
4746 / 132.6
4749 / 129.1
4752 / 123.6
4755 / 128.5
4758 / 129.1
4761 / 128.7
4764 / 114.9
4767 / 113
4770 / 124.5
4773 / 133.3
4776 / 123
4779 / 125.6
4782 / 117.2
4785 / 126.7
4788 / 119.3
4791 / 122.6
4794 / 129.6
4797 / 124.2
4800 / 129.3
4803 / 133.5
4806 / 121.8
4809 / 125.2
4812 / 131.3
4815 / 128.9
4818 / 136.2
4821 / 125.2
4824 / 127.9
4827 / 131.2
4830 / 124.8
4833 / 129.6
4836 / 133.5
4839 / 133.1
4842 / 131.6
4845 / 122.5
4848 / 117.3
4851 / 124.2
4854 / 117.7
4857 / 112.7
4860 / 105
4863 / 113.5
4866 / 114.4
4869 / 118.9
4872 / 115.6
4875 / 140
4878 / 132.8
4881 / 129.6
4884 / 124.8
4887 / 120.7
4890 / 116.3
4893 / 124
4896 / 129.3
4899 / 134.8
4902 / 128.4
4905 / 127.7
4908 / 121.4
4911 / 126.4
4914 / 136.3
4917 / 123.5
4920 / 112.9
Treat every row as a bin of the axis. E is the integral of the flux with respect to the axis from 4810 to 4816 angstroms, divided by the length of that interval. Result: 130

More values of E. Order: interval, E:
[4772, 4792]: 124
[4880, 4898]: 124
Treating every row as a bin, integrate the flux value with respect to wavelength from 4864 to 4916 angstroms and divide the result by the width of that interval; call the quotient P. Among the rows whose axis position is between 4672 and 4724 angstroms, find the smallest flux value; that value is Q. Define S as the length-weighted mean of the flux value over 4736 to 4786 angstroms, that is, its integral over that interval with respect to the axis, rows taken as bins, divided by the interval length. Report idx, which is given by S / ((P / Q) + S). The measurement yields 0.991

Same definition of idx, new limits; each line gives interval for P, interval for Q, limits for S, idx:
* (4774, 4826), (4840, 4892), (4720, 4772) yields 0.990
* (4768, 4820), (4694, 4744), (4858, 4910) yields 0.991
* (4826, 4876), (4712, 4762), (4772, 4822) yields 0.992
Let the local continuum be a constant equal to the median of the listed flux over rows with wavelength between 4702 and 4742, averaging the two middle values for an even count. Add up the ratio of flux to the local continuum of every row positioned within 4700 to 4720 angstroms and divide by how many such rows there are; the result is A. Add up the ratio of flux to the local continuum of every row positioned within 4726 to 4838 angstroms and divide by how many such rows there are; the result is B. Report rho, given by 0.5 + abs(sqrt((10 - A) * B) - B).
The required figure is 2.53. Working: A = 0.993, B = 1.05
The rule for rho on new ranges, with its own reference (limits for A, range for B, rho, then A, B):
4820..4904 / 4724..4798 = 2.51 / 1.036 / 1.04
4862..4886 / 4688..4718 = 2.49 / 1.032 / 1.00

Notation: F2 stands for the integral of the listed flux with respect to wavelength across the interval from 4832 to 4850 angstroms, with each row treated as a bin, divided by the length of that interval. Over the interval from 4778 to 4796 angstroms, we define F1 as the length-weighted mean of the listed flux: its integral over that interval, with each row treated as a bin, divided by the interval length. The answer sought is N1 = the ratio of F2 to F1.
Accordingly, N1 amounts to 1.04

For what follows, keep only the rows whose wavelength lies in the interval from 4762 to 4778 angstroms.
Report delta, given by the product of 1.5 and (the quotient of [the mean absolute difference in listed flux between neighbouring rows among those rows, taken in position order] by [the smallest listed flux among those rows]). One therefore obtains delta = 0.108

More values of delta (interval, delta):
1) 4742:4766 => 0.059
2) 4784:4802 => 0.071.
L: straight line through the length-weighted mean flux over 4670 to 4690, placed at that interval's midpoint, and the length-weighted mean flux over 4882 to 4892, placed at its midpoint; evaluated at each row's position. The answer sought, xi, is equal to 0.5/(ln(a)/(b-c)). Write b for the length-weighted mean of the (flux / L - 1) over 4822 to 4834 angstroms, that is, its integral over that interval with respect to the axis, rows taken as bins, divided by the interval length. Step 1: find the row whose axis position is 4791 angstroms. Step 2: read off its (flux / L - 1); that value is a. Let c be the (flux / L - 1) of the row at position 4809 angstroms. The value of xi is -0.0029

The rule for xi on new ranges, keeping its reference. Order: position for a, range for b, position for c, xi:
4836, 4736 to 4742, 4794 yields 0.0037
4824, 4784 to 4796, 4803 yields 0.0132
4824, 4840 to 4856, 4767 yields -0.0132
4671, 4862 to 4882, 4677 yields 0.0024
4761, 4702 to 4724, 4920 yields -0.0150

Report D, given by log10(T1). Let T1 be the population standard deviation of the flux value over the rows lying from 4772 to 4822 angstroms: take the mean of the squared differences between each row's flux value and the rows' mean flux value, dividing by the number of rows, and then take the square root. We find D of 0.70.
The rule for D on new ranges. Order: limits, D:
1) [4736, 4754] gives 0.47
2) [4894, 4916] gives 0.67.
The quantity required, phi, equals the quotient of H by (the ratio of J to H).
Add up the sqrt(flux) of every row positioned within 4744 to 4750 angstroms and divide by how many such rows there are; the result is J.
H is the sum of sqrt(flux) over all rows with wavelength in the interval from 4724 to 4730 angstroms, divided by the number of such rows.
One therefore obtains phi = 10.15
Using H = 10.8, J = 11.4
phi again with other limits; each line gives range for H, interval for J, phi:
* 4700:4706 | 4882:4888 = 10.21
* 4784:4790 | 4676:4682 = 11.33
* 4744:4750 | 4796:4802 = 11.62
